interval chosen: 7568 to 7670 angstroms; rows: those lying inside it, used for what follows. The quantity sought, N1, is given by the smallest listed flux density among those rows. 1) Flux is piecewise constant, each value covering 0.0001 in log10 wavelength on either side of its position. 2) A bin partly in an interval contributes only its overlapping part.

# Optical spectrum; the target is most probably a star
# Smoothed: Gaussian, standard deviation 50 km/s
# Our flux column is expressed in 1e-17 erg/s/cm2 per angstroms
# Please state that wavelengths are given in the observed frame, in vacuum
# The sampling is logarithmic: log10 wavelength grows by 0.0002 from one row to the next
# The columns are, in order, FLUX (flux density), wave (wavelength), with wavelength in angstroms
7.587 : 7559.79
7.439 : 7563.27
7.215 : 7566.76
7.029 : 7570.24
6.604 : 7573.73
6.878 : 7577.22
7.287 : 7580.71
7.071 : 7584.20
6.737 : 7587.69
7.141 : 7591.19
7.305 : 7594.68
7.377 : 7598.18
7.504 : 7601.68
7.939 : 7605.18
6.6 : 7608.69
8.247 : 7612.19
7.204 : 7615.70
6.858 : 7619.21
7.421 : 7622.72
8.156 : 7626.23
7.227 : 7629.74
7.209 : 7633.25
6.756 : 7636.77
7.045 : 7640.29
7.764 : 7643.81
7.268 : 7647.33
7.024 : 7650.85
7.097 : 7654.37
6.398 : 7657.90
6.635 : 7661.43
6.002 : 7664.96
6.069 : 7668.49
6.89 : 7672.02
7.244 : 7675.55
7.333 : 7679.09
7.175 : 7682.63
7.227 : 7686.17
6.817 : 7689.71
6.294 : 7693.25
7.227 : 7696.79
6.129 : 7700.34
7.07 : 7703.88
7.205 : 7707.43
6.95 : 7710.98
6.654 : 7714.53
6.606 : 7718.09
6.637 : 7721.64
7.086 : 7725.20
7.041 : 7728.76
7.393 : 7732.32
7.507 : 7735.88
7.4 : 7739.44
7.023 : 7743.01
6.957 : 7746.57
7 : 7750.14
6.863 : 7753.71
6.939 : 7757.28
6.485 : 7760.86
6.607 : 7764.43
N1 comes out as 6.002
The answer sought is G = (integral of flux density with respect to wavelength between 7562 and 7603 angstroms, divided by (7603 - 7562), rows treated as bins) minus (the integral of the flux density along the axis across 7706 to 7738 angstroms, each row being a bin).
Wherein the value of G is -217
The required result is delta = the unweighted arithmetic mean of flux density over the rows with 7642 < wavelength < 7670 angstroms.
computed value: 6.78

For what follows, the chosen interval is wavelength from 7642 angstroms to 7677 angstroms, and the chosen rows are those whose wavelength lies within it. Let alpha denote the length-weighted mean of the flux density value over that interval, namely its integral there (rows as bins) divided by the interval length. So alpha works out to 6.8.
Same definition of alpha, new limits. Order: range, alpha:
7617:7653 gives 7.3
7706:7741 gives 7.0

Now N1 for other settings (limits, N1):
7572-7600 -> 6.604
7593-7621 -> 6.6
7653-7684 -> 6.002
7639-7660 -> 6.398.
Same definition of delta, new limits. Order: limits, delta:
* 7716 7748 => 7.07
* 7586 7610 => 7.23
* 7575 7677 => 7.12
